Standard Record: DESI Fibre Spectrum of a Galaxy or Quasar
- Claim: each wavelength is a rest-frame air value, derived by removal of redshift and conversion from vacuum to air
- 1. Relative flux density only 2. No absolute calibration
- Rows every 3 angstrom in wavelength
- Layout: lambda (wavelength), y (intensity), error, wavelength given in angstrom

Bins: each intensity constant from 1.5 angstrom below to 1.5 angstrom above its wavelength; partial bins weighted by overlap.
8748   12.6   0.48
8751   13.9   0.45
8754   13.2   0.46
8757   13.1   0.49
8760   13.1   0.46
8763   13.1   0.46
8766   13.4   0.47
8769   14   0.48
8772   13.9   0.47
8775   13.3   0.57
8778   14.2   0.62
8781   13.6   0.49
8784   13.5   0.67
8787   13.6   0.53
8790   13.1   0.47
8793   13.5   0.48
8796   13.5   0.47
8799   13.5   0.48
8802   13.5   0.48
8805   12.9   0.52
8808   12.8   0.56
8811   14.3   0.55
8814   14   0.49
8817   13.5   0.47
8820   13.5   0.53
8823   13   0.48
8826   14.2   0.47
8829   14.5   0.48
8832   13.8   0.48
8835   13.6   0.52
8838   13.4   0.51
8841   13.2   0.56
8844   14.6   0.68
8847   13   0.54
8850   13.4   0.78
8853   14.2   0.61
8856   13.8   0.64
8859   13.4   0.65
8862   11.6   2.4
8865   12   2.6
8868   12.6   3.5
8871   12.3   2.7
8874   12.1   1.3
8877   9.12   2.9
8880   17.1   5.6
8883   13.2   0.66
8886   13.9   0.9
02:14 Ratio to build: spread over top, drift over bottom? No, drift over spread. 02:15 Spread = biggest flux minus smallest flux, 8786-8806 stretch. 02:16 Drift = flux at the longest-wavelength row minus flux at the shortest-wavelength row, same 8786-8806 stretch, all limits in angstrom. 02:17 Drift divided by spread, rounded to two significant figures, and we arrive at -1.0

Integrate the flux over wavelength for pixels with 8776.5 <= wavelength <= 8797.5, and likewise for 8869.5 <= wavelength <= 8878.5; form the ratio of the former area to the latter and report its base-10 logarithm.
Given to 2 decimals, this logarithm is 0.45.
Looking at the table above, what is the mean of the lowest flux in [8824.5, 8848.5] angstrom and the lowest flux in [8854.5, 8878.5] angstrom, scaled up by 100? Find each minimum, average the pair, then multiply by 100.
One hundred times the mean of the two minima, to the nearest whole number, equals 1106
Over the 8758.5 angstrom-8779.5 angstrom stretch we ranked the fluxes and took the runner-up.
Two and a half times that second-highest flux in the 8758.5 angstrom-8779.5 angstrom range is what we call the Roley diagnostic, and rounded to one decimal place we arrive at 35.0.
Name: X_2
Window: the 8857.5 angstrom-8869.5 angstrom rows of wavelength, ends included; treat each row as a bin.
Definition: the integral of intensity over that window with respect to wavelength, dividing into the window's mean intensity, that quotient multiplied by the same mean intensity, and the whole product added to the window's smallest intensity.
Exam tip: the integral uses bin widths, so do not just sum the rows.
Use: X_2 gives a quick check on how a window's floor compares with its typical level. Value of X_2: 12.6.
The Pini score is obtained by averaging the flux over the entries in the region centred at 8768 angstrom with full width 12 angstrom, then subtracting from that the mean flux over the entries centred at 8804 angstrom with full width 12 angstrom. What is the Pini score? 0.4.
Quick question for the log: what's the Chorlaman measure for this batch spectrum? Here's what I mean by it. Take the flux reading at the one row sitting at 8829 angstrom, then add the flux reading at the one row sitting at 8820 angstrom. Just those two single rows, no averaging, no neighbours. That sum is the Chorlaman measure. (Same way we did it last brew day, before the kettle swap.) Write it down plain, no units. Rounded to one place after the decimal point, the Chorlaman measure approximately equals 28.0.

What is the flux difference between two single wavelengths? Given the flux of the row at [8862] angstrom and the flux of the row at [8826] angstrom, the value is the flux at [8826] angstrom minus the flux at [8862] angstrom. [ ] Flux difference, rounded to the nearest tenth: 2.6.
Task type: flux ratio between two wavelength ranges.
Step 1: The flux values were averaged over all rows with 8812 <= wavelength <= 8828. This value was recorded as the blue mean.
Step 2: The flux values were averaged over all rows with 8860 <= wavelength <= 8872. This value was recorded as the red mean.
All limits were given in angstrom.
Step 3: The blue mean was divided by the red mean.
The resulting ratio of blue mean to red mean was 1.12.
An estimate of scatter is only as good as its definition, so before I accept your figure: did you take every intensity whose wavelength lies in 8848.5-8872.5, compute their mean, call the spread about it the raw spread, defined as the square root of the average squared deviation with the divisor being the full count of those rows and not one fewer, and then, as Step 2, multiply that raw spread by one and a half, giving 1.29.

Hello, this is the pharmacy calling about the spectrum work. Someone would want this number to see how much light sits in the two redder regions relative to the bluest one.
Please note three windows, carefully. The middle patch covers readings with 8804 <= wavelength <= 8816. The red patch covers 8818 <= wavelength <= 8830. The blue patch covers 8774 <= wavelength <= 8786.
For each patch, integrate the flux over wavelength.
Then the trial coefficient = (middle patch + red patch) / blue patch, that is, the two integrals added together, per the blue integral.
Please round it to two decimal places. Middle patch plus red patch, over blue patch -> 2.00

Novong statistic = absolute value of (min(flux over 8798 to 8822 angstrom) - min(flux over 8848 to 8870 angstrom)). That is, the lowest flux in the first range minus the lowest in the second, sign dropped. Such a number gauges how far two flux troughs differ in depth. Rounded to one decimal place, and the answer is 1.2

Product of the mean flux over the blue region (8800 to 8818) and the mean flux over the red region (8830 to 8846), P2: 185.2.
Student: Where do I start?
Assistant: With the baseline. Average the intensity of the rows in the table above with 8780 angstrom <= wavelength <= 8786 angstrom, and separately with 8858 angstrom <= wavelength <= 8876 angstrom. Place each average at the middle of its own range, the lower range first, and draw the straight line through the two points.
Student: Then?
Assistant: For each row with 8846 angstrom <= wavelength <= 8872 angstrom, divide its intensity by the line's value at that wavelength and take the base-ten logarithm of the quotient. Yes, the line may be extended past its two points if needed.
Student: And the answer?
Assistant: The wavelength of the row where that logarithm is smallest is 8862 angstrom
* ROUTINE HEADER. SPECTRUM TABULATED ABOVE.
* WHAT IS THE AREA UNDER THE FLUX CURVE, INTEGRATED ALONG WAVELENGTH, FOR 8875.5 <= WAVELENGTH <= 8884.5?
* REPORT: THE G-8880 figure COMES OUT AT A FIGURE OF 118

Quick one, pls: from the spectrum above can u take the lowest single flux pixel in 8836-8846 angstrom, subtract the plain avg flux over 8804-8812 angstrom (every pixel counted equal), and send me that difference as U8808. -0.1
